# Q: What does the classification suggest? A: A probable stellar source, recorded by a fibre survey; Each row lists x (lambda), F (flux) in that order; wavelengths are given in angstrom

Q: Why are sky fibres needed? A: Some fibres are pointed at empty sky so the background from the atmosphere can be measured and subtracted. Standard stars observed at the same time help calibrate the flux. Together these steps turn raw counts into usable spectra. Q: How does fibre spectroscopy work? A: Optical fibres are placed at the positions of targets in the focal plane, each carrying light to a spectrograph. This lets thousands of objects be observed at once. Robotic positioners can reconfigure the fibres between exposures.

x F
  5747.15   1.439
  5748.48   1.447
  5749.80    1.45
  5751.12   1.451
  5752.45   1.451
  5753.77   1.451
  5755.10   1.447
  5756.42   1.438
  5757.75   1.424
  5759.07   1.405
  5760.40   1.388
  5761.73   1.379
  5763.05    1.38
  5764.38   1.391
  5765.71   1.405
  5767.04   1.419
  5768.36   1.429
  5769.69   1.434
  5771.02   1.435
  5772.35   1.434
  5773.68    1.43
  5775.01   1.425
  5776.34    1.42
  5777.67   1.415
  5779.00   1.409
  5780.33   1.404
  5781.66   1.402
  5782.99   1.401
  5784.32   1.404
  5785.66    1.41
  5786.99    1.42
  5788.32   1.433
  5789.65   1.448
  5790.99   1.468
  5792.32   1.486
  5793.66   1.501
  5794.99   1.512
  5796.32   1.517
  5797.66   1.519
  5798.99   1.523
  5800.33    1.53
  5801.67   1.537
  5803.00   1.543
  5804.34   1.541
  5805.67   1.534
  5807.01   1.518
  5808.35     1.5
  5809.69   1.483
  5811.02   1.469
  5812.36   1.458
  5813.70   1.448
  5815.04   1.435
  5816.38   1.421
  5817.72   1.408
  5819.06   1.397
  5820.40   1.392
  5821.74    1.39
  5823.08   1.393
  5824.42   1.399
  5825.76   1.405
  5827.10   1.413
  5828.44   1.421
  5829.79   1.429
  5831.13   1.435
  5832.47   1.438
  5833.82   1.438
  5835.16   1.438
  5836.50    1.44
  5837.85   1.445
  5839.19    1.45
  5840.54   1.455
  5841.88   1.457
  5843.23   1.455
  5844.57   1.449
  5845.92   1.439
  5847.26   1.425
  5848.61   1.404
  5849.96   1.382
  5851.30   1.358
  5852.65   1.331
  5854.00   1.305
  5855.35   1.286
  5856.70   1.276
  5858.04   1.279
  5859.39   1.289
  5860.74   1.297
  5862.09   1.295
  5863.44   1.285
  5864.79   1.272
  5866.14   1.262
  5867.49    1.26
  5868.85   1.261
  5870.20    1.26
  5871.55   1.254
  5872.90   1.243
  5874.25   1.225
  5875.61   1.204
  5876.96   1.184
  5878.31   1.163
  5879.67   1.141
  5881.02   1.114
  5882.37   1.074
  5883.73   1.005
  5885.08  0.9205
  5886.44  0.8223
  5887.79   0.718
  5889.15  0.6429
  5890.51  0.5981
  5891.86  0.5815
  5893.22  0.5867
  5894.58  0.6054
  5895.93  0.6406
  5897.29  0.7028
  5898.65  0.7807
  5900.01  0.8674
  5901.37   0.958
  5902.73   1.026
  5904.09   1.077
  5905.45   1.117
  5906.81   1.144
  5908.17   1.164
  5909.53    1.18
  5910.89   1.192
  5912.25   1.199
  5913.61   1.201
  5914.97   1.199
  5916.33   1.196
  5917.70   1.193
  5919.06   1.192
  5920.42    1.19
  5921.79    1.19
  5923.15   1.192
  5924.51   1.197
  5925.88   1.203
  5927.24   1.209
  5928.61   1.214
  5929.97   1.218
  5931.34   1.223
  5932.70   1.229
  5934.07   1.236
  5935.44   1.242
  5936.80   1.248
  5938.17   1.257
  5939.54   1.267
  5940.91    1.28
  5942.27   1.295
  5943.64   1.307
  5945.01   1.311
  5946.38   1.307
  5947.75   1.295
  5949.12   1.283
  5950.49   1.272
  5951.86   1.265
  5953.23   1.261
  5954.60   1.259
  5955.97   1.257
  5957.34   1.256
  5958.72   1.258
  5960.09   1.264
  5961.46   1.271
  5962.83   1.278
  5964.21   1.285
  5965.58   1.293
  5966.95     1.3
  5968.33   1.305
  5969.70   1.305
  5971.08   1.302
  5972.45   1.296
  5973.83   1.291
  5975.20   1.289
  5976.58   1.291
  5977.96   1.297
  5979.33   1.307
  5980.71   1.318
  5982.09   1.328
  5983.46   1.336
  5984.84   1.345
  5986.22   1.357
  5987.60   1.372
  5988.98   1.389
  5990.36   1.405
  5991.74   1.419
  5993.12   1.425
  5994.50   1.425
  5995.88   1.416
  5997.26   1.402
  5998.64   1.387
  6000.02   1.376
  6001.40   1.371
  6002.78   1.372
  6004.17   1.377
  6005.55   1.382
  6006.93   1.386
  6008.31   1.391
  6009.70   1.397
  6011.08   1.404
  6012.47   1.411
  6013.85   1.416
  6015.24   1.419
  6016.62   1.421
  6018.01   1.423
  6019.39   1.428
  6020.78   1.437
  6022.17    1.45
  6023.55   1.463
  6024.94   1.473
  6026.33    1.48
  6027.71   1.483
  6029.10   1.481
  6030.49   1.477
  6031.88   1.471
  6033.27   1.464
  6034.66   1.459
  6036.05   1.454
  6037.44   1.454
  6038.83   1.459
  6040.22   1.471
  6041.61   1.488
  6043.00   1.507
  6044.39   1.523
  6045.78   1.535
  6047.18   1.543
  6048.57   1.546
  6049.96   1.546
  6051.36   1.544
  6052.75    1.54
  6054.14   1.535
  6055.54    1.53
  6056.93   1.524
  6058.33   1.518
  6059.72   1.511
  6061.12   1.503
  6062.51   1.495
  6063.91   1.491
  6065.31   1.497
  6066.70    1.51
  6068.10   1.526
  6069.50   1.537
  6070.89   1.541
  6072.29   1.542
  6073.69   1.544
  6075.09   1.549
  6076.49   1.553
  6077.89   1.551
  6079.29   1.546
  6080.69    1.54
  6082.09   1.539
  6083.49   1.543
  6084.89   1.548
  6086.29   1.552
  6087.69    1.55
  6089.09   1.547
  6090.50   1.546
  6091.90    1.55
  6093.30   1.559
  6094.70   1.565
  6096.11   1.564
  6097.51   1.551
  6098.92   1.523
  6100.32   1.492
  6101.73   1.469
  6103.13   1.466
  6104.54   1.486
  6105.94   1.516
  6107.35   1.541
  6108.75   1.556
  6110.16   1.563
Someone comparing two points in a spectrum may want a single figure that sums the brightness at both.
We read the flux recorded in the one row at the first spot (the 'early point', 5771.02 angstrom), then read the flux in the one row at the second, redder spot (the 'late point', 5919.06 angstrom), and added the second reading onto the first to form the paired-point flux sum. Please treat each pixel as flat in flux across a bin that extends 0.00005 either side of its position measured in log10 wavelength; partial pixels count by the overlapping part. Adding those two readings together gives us 2.63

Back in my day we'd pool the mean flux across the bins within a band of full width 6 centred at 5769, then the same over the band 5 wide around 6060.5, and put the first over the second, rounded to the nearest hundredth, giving 0.95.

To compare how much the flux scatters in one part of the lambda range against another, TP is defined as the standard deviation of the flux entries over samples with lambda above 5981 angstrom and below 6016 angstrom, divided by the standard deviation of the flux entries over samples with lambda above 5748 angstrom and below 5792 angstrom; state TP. 1.2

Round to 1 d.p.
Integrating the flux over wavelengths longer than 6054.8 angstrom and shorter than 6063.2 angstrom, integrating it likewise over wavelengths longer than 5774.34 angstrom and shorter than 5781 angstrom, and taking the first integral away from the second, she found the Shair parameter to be -3.3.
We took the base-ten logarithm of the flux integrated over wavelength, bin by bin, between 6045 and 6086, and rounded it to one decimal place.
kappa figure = 1.8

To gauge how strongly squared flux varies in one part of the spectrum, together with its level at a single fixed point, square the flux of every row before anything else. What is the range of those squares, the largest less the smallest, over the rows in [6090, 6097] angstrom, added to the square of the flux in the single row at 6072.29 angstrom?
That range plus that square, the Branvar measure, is 2.4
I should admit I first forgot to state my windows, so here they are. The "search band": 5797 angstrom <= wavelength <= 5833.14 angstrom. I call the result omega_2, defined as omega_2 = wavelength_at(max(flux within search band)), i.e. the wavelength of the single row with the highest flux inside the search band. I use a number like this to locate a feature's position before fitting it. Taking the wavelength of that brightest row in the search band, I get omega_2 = 5803.00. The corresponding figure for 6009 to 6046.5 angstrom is 6045.78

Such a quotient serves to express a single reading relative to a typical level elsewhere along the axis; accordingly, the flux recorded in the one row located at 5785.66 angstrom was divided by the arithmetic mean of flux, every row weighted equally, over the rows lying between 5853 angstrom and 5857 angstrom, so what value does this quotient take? 1.09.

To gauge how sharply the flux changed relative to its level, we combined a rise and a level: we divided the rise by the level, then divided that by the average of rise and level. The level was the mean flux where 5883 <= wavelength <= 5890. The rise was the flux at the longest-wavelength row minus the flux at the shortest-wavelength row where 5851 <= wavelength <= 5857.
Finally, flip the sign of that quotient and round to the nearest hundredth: 0.27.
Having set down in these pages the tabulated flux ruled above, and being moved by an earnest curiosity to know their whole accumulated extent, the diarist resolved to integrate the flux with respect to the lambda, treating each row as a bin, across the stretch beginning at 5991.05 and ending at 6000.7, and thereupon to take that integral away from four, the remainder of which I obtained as -9.6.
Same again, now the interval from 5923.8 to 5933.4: -7.6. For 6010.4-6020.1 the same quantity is -9.7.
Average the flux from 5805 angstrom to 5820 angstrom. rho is 1.46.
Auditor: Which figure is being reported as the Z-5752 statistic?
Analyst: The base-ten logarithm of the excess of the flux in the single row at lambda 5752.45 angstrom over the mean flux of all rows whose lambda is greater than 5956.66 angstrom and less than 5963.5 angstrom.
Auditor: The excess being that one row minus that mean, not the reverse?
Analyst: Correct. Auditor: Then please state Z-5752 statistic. -0.73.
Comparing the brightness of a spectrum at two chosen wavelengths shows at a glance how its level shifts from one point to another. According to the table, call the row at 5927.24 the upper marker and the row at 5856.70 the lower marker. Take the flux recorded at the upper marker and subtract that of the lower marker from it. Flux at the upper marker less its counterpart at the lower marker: -0.1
